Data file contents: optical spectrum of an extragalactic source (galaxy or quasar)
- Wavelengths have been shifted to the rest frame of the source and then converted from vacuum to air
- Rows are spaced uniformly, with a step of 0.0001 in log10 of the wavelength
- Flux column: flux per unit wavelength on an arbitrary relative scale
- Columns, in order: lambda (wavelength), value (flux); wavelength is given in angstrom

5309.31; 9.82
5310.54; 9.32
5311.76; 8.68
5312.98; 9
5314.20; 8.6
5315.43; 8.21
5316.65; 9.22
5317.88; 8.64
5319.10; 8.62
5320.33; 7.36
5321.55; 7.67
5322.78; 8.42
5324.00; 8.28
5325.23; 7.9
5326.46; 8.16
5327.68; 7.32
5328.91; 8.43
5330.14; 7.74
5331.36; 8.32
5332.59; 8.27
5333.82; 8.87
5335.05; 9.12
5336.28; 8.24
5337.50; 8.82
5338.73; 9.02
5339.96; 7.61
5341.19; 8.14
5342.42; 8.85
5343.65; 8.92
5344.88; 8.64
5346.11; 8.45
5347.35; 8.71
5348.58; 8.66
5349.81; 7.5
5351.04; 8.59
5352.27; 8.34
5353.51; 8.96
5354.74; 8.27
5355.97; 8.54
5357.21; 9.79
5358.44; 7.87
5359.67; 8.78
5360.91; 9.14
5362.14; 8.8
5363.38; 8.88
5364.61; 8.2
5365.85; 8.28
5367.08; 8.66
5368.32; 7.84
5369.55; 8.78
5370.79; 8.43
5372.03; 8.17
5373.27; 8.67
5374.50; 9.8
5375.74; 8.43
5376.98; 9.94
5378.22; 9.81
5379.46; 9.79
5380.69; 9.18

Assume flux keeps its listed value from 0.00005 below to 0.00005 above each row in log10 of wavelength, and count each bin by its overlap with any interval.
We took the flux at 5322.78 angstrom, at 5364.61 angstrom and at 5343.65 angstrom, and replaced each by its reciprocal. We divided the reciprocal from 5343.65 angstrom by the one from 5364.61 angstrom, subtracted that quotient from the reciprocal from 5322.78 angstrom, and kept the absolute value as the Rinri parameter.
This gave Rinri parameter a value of 0.80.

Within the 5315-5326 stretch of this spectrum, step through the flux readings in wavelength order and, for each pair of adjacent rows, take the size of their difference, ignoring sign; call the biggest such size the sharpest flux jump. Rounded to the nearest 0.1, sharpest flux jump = 1.3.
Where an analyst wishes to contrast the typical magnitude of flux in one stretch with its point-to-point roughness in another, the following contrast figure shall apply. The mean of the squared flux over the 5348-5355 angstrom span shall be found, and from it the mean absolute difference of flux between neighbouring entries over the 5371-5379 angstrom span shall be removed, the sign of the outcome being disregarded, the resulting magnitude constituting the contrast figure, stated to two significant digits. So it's 70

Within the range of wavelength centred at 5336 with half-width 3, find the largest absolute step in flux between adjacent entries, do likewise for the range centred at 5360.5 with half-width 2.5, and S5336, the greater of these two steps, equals 0.91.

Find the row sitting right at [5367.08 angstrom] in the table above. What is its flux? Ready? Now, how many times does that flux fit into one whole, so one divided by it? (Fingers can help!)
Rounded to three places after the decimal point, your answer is 0.115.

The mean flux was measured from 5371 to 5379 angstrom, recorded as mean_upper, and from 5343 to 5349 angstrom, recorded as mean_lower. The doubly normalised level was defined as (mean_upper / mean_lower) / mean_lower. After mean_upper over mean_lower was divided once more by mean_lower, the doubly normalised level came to 0.121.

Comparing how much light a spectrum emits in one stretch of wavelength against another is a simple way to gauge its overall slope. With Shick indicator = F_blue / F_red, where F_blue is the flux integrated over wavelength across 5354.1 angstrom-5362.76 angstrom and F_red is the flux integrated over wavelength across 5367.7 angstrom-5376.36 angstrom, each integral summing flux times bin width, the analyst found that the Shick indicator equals 1.02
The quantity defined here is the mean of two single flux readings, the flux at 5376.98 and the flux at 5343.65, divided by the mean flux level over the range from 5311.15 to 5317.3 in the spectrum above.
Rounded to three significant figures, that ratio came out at 1.08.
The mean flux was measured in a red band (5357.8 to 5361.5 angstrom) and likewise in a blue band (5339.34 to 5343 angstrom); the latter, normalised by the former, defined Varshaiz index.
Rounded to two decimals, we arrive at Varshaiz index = 0.95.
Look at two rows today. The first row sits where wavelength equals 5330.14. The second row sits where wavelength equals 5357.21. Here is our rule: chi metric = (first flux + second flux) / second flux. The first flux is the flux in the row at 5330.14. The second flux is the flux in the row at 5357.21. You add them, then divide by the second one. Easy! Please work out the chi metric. 1.79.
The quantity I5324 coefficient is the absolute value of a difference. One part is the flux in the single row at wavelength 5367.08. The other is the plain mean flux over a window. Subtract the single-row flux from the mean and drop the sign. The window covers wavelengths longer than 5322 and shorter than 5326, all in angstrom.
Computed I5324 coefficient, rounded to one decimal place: 0.5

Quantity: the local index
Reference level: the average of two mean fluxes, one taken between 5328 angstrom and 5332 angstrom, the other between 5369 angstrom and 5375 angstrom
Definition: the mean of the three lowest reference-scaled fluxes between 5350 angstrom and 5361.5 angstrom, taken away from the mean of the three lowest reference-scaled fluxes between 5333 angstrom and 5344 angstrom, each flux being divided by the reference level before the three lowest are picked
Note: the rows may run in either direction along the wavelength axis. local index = -0.02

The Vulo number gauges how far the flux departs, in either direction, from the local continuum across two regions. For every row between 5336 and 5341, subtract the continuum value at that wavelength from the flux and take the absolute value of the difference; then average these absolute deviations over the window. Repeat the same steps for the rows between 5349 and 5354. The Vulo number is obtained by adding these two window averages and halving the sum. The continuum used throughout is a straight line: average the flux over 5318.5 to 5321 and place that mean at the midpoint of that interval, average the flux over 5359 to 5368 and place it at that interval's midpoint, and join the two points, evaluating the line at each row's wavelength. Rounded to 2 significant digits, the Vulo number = 0.46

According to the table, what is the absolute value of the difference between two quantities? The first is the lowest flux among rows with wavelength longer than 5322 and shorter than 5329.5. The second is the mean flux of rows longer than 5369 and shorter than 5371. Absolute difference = 1.3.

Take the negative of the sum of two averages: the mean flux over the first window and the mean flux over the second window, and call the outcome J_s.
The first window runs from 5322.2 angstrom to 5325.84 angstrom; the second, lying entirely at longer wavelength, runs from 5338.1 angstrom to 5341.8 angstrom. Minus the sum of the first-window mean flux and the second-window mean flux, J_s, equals -16.46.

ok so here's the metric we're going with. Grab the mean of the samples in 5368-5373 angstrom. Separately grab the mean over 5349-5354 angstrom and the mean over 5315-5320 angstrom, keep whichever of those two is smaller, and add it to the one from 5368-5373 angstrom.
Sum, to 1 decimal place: 16.7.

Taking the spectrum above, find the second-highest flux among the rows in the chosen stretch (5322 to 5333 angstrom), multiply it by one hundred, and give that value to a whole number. 842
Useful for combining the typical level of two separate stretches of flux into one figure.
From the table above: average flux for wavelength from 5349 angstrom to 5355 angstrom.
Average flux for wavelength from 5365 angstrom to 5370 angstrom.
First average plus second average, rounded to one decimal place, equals 16.7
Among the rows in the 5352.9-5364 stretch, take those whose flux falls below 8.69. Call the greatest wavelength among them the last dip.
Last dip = 5358.44 angstrom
